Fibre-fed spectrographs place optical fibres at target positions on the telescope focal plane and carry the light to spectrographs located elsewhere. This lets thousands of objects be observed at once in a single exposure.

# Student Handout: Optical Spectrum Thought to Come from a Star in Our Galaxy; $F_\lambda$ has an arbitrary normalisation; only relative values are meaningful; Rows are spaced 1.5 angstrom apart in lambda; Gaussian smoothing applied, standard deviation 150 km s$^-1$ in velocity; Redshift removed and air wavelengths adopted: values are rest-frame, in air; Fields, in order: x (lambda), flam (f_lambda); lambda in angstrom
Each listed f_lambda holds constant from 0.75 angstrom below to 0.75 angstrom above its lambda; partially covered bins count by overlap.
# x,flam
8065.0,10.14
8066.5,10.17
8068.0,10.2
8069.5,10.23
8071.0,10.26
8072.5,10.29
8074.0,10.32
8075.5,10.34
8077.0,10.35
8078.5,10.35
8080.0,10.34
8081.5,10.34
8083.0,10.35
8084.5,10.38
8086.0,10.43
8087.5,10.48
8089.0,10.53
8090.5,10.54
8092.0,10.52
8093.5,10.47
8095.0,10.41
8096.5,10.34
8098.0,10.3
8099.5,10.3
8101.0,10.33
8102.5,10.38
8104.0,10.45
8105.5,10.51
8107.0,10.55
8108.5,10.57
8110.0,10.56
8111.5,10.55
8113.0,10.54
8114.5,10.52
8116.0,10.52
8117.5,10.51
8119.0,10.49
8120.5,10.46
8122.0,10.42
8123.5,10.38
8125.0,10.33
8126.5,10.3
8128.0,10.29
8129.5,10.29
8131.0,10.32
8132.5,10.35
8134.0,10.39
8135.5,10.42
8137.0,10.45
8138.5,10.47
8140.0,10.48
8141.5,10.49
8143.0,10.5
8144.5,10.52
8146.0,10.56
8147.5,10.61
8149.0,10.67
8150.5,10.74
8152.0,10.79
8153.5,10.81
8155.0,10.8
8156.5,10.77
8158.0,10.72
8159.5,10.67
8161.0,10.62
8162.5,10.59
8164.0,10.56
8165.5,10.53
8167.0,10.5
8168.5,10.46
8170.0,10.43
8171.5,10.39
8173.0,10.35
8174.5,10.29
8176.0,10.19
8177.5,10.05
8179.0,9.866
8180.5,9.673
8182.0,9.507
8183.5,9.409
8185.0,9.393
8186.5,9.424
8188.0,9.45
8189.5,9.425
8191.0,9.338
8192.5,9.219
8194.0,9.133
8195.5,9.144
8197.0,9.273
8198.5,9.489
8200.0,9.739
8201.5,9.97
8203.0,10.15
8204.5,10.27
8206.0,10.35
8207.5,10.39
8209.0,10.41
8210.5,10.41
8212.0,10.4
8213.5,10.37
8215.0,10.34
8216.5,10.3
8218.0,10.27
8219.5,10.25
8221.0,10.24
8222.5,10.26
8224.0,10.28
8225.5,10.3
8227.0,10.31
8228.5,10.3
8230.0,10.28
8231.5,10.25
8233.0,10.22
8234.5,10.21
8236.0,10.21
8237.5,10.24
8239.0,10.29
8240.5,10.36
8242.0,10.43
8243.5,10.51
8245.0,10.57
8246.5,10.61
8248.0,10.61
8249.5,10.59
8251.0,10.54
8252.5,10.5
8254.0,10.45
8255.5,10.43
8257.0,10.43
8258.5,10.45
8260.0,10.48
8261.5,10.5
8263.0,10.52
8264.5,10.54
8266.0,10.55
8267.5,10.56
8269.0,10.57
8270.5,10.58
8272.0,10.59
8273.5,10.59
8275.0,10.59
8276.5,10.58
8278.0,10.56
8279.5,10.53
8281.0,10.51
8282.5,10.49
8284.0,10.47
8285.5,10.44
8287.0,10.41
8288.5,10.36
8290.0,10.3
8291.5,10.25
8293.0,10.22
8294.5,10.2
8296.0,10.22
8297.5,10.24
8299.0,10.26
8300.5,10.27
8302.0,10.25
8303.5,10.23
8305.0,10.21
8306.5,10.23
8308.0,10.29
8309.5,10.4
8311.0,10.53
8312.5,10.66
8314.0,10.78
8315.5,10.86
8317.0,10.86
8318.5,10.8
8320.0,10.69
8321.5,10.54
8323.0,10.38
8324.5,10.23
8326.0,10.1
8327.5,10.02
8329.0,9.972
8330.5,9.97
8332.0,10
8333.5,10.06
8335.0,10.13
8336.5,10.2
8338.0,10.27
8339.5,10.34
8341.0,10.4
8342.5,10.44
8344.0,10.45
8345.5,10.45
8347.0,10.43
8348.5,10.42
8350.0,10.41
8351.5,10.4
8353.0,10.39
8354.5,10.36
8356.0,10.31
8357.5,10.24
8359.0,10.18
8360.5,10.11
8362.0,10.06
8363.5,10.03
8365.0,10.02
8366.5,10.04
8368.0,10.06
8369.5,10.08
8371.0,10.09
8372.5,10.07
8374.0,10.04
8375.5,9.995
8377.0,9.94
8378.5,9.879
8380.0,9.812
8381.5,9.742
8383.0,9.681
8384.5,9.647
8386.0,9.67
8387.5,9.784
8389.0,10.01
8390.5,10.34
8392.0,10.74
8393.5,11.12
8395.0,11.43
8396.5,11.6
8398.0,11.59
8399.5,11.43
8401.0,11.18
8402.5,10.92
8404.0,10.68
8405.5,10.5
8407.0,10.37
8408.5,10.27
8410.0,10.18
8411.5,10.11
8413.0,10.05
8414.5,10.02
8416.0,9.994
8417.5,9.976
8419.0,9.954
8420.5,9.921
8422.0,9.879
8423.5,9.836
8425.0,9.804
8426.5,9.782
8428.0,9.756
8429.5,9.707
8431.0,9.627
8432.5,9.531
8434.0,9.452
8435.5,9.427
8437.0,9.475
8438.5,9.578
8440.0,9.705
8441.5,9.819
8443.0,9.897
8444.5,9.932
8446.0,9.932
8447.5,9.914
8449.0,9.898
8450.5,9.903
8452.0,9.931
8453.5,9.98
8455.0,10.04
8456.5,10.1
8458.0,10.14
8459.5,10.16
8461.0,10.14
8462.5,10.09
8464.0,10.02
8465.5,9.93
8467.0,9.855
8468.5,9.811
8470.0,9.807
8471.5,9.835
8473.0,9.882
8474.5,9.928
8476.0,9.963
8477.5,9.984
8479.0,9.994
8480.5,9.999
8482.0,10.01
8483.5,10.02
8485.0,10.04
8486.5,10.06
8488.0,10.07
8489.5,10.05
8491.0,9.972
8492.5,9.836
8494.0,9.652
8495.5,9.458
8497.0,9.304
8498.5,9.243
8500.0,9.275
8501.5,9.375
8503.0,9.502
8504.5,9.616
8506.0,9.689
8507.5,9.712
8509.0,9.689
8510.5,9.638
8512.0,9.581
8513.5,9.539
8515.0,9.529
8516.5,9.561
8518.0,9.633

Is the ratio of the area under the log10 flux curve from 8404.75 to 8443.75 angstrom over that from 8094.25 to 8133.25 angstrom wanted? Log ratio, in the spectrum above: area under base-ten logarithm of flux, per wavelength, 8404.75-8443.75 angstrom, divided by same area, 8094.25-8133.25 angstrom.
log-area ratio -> 0.98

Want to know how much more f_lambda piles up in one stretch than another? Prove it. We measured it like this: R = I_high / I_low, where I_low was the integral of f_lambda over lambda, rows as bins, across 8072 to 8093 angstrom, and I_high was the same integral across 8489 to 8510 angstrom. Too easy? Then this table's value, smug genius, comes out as 0.92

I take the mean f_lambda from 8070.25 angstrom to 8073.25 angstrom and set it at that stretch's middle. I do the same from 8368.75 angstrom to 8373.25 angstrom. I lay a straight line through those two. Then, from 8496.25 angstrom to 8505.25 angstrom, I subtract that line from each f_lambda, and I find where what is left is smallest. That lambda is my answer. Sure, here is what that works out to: 8498.5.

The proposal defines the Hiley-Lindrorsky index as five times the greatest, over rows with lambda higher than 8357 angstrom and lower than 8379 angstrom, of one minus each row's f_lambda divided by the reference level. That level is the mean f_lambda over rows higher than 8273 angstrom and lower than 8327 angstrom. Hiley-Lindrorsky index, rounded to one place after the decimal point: 0.3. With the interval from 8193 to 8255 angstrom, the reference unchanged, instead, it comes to 0.6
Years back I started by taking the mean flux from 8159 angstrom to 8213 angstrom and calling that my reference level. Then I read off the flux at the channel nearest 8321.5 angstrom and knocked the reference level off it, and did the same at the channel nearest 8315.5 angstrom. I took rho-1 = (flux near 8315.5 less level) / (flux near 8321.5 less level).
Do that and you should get 1.6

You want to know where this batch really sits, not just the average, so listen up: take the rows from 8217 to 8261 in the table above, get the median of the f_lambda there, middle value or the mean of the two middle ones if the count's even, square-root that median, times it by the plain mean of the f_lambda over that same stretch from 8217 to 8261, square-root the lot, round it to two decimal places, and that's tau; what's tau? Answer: 5.77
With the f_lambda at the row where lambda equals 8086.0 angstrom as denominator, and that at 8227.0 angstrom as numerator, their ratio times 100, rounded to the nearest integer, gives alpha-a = 99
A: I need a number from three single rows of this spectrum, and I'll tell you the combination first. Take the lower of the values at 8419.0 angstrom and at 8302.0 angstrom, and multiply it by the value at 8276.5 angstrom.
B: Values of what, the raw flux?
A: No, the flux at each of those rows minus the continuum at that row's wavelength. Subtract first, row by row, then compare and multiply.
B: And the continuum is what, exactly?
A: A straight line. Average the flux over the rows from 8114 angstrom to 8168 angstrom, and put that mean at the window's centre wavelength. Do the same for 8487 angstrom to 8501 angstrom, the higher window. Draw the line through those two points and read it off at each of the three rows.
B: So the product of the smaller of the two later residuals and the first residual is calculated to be 0.05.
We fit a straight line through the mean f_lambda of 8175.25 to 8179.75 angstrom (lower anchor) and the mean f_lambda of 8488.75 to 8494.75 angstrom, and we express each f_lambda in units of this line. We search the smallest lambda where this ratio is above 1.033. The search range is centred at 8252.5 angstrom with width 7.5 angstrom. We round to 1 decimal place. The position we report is 8249.5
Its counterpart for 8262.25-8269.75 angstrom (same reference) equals 8263.0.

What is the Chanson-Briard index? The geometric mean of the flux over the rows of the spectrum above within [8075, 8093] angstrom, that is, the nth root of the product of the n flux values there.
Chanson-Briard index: 10.4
